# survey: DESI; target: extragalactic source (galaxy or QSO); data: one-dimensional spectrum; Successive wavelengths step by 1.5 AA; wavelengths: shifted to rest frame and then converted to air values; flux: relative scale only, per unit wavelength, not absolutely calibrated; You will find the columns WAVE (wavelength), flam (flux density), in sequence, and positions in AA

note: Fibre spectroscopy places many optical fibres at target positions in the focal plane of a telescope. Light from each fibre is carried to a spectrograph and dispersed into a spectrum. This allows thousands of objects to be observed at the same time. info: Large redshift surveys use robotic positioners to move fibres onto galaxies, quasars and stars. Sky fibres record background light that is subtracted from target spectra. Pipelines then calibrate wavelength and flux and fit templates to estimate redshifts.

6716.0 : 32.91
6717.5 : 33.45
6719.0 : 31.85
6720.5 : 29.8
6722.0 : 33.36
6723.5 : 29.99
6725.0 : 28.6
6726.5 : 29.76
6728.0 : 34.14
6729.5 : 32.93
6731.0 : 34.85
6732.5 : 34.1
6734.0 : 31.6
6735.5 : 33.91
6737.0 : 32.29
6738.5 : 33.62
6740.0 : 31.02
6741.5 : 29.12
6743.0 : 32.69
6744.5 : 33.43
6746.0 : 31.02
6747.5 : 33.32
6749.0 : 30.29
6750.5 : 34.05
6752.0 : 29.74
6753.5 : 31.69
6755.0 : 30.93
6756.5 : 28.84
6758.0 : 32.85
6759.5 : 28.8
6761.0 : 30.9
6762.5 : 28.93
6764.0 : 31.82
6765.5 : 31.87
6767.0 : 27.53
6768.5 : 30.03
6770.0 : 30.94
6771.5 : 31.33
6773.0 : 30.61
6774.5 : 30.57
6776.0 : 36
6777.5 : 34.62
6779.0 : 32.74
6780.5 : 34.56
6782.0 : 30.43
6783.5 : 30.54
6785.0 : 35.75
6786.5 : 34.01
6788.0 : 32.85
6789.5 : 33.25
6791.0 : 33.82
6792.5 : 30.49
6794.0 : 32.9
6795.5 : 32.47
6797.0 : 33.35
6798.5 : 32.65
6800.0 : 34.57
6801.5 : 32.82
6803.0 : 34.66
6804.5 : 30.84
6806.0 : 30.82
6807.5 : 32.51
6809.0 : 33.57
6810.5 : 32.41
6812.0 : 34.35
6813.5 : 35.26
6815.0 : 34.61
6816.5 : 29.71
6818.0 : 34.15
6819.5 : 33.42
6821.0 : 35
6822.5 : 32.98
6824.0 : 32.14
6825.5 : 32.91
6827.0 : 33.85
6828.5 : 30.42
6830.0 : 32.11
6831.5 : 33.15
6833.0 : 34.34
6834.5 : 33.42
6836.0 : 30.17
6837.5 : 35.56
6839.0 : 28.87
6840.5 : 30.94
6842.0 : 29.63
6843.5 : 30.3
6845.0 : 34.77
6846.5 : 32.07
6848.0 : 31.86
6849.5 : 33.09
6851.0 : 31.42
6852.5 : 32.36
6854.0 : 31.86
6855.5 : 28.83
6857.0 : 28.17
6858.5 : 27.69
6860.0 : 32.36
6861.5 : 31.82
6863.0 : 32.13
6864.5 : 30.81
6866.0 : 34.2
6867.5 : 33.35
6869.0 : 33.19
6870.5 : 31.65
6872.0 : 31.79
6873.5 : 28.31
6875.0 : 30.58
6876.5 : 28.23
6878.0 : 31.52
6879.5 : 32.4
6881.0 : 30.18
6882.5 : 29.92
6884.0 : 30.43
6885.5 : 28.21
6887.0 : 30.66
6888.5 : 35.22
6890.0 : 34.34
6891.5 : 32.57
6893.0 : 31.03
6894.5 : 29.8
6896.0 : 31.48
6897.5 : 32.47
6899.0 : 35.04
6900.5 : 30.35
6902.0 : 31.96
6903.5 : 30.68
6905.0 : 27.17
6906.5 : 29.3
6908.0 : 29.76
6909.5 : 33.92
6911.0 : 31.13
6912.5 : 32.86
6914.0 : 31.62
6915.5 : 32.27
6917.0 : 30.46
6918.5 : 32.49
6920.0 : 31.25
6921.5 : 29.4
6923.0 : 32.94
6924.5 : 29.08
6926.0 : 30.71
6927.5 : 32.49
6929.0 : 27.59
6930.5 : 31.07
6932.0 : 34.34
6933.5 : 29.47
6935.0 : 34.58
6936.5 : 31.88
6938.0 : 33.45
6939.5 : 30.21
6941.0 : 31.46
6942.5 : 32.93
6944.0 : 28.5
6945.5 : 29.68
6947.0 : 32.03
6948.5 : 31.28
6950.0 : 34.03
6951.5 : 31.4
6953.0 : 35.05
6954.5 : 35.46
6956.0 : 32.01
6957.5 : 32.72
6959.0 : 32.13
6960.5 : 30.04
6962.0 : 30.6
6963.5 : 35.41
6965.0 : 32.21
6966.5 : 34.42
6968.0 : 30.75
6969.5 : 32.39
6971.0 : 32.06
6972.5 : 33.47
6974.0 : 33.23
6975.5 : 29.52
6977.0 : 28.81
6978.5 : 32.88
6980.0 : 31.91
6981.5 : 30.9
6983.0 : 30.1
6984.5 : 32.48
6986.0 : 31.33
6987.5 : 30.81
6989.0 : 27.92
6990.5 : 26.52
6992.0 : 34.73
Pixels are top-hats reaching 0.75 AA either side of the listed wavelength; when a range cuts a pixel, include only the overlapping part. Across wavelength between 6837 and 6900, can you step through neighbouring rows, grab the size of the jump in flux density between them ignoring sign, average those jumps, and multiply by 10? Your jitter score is 18.2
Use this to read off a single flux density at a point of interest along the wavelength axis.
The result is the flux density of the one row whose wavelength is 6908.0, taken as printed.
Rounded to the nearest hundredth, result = 29.76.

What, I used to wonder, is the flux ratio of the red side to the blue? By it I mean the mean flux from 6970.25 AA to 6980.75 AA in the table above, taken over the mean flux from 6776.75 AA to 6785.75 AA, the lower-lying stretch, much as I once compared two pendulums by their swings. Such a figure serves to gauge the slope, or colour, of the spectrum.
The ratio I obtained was 0.96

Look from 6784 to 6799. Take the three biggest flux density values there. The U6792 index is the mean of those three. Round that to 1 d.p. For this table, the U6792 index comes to 34.5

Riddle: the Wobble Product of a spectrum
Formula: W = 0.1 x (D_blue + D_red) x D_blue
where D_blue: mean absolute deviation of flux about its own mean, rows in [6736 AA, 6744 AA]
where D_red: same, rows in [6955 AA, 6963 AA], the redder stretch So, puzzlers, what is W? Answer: 0.31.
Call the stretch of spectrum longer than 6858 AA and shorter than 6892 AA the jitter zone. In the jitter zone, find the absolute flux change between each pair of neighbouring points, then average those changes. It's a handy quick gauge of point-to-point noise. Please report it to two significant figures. 1.8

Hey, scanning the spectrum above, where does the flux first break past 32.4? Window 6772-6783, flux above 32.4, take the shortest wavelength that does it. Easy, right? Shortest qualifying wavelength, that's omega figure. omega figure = 6776.0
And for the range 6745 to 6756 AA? 6747.5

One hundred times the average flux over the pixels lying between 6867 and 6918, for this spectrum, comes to 3129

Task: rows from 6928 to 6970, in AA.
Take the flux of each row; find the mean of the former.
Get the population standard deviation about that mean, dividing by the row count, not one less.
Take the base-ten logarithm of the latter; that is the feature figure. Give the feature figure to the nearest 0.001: 0.306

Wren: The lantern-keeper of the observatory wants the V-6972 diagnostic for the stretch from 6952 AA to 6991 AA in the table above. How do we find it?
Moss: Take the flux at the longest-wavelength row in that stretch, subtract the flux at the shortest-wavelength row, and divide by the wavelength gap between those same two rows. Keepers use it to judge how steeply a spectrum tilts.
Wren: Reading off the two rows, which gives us -0.23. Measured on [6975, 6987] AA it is 0.17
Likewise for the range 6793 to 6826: 0.00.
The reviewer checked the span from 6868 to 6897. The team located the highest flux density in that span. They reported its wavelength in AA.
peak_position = 6888.5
